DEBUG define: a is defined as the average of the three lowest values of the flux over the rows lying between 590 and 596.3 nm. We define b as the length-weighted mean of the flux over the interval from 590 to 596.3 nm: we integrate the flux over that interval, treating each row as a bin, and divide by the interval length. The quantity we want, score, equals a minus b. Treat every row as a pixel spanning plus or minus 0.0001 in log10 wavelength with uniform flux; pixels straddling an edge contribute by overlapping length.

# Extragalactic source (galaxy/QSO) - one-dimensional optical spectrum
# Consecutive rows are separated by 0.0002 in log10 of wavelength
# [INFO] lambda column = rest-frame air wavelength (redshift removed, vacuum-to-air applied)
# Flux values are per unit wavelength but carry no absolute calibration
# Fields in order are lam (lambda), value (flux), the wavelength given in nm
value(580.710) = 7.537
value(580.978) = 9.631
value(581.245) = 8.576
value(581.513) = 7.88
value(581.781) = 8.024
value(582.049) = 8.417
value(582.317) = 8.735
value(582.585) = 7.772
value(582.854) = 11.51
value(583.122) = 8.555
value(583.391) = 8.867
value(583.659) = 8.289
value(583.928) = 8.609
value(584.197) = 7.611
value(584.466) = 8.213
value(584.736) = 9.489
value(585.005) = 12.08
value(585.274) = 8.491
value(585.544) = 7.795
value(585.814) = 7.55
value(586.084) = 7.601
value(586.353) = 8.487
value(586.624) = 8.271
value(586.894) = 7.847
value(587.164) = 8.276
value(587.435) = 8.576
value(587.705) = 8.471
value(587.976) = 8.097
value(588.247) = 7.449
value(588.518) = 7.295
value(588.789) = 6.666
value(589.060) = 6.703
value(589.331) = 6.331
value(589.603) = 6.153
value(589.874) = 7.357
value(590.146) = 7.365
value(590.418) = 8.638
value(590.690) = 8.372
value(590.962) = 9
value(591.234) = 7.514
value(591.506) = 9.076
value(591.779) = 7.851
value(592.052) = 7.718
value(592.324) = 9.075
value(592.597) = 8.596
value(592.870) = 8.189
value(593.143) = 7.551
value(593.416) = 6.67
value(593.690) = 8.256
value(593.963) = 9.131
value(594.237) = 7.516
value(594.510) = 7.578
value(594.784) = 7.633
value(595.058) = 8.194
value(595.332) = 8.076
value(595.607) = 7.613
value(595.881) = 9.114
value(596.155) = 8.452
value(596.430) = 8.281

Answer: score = -0.95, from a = 7.2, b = 8.1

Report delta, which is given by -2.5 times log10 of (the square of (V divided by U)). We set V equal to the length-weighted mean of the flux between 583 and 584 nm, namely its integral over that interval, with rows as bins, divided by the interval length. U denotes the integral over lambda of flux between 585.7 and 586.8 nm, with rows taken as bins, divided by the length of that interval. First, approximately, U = 8.0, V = 8.6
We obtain -0.16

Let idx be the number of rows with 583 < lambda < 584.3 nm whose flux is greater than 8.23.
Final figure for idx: 4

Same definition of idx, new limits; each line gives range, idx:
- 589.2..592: 4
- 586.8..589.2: 3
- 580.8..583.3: 6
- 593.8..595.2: 1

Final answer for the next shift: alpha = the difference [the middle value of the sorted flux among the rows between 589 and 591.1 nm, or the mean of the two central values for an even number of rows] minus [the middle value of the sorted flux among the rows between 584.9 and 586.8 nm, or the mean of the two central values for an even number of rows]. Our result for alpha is -0.9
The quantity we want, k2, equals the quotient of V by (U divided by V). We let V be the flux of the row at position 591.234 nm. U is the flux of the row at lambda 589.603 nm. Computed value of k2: 9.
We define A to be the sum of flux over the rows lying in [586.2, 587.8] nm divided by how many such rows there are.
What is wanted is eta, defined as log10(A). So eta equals 0.92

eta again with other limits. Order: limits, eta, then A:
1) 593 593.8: 0.87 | 7.5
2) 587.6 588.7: 0.89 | 7.8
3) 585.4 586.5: 0.90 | 7.9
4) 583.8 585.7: 0.95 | 8.9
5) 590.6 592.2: 0.92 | 8.3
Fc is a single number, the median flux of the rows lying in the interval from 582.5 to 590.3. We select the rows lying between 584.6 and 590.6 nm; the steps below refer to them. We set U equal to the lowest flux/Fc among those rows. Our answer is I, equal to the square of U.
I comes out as 0.58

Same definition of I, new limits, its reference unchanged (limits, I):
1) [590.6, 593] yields 0.86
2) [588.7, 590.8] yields 0.58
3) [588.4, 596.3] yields 0.58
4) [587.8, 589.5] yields 0.61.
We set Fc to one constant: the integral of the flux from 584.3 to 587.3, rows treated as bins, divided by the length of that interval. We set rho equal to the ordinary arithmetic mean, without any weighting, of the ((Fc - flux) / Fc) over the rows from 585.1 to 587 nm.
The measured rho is 0.06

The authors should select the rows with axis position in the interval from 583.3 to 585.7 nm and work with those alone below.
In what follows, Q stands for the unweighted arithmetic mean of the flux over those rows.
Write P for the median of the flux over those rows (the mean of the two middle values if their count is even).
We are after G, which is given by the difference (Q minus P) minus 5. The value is -4.7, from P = 8.5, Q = 8.8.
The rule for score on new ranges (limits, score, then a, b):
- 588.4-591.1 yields -1.01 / 6.4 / 7.4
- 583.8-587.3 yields -0.90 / 7.6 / 8.5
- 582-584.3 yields -0.84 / 7.9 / 8.7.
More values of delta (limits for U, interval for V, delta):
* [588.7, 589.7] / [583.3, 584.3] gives -0.56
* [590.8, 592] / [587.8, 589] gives 0.26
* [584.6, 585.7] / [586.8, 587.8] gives 0.27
